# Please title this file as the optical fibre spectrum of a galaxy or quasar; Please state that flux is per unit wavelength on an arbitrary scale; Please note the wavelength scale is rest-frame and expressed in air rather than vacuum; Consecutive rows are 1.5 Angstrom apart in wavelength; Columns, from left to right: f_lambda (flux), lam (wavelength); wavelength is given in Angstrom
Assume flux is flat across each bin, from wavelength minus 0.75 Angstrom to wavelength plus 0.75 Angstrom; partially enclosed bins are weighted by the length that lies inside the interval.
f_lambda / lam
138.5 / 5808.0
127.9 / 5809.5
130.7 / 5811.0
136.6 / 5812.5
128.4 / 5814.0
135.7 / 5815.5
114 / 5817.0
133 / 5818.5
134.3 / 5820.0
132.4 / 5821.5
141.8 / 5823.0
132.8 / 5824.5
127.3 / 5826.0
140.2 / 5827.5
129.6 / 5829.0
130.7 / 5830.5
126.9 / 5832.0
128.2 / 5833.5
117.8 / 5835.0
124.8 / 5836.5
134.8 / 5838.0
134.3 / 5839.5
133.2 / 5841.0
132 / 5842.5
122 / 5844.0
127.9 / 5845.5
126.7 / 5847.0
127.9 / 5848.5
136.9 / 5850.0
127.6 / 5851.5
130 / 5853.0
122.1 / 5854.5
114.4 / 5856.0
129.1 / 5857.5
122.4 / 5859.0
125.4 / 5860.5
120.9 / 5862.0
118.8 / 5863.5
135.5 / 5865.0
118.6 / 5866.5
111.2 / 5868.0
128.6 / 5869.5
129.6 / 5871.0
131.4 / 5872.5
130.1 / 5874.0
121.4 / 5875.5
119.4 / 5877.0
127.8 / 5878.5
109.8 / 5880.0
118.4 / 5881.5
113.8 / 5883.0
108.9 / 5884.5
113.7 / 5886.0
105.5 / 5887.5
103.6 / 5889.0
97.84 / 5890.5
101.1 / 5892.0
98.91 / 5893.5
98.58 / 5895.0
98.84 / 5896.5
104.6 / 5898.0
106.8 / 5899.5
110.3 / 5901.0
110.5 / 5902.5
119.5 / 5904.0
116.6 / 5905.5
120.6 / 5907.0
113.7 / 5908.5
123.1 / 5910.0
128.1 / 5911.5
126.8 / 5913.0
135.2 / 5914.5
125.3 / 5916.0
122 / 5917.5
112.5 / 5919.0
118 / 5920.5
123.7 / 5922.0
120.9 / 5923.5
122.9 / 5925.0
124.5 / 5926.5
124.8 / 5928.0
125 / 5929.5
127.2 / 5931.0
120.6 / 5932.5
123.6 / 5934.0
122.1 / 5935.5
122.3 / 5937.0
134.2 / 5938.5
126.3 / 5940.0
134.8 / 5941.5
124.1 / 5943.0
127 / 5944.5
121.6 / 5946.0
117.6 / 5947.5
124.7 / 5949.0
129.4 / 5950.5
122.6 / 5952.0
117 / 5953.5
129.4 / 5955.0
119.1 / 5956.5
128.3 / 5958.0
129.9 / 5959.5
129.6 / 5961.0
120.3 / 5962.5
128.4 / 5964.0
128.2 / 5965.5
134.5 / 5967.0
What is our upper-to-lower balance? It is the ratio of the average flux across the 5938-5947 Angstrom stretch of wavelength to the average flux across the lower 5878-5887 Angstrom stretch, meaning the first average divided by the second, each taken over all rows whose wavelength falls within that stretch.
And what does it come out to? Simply 1.11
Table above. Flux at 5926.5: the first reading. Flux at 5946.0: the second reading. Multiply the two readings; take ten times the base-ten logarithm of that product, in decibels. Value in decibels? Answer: 41.8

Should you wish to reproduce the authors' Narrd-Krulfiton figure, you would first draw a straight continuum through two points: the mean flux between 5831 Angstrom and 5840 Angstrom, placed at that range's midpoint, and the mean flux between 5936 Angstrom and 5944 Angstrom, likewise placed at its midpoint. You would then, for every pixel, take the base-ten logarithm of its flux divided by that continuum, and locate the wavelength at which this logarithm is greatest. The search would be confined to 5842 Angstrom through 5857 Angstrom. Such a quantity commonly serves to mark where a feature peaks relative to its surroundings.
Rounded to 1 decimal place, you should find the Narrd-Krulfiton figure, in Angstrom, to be 5850.0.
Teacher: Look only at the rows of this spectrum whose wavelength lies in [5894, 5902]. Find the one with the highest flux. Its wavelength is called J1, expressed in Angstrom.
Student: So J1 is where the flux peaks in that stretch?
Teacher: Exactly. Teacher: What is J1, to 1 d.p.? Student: 5901.0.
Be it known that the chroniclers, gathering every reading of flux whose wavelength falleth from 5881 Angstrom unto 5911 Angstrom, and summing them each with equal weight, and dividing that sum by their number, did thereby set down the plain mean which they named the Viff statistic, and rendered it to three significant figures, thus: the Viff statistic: 109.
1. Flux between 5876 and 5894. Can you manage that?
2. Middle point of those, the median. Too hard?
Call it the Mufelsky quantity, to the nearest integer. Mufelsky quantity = 109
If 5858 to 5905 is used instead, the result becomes 114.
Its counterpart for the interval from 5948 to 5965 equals 128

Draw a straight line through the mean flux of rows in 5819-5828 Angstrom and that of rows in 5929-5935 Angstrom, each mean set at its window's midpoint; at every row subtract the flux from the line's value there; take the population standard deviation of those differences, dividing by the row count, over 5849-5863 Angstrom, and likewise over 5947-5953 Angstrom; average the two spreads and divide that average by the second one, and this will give 1.18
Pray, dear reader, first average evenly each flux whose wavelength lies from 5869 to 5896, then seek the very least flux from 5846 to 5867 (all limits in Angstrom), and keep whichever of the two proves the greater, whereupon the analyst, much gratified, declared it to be 114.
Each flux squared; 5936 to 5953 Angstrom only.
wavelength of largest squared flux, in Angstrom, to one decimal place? 5941.5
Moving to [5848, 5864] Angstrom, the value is 5850.0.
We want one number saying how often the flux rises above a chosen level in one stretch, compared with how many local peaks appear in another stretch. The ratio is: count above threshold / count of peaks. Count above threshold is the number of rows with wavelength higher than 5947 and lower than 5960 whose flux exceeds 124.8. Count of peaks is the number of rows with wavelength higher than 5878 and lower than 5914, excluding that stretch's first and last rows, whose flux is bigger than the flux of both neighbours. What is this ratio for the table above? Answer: 0.7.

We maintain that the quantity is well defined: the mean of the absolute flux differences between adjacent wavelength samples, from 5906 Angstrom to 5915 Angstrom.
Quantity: 6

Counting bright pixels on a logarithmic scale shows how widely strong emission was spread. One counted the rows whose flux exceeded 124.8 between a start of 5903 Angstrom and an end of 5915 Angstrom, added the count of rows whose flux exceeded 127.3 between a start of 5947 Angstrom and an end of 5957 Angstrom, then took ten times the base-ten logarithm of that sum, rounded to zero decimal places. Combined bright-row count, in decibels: 7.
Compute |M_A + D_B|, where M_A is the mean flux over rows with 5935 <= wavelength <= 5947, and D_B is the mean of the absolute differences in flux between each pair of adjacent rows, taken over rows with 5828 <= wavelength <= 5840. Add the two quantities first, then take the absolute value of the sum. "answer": 131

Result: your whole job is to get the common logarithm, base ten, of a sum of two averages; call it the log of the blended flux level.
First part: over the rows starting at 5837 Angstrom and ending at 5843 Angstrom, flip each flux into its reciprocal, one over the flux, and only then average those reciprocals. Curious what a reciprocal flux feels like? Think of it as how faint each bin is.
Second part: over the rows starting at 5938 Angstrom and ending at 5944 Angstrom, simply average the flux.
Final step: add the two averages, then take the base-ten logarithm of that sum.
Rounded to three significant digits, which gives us 2.11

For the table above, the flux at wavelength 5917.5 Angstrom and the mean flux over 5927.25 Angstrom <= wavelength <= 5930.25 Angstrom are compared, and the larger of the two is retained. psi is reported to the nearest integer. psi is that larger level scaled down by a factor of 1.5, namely 83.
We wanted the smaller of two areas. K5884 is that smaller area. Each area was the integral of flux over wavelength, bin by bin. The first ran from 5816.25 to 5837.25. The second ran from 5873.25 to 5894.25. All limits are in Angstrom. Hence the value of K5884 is 2355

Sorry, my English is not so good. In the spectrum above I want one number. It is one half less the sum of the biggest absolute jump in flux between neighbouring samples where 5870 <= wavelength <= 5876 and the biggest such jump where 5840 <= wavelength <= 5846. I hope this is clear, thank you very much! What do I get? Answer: -18.2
